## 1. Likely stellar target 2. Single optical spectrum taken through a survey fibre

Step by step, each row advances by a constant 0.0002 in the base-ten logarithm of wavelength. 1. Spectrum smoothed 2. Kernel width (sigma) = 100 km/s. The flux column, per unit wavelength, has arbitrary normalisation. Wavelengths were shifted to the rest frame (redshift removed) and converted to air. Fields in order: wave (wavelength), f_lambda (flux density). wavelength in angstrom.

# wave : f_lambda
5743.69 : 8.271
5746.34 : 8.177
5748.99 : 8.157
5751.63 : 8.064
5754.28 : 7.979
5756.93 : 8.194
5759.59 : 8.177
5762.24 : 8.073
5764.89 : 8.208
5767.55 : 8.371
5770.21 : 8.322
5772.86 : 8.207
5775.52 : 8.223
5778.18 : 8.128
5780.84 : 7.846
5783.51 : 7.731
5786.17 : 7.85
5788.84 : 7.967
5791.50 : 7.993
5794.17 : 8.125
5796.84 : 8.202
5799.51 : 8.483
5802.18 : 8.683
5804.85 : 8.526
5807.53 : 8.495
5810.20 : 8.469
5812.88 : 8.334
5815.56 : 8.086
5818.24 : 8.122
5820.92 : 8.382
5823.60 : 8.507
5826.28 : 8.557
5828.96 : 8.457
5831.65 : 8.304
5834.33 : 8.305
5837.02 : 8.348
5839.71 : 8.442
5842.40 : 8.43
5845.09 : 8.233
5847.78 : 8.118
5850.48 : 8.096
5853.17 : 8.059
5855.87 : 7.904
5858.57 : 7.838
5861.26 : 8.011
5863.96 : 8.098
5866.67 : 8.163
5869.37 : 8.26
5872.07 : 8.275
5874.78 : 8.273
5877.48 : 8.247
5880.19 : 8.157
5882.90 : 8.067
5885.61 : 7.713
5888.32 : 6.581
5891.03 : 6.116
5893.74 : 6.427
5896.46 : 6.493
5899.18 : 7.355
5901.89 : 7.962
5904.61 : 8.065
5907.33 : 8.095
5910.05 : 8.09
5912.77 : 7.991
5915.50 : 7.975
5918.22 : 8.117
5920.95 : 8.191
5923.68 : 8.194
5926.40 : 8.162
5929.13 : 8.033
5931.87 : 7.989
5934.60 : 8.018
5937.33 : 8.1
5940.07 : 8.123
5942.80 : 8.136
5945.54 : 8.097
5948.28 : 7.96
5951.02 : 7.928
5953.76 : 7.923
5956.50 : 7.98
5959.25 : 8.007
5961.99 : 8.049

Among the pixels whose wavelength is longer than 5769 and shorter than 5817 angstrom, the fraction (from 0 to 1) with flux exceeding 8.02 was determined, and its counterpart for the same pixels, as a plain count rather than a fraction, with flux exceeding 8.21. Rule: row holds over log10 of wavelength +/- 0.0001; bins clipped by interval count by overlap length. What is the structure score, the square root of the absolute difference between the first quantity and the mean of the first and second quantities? 1.9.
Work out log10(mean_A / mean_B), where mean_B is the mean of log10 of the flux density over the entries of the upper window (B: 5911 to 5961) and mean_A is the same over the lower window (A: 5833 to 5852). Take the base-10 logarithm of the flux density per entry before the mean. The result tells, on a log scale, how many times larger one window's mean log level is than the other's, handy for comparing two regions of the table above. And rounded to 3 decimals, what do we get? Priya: 0.006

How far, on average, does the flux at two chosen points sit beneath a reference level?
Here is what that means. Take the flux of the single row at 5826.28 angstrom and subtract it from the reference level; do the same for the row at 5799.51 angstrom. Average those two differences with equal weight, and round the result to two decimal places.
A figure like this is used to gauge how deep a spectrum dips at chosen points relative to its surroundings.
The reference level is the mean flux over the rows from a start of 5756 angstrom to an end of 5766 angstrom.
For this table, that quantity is -0.36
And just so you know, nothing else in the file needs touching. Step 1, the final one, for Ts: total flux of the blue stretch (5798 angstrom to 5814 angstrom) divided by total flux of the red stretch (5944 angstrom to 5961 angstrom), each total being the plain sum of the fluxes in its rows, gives 1.06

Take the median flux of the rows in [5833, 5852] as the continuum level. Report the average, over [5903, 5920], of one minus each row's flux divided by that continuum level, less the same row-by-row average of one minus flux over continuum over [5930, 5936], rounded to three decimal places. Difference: -0.006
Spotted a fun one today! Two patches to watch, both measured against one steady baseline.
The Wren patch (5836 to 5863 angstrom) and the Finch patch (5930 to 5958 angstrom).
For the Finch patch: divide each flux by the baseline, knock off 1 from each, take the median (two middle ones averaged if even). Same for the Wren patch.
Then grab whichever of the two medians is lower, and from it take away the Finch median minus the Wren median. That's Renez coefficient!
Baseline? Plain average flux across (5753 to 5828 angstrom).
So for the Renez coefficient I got -0.014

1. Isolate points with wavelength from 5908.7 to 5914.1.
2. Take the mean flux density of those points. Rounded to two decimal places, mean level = 8.04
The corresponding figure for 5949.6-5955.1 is 7.93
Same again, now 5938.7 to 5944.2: 8.13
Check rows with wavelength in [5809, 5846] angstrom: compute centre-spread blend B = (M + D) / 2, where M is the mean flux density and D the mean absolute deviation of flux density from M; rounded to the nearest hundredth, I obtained 4.23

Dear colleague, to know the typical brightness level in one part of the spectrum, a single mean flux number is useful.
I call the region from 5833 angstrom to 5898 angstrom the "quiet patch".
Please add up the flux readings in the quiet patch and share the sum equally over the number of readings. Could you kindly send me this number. 7.9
